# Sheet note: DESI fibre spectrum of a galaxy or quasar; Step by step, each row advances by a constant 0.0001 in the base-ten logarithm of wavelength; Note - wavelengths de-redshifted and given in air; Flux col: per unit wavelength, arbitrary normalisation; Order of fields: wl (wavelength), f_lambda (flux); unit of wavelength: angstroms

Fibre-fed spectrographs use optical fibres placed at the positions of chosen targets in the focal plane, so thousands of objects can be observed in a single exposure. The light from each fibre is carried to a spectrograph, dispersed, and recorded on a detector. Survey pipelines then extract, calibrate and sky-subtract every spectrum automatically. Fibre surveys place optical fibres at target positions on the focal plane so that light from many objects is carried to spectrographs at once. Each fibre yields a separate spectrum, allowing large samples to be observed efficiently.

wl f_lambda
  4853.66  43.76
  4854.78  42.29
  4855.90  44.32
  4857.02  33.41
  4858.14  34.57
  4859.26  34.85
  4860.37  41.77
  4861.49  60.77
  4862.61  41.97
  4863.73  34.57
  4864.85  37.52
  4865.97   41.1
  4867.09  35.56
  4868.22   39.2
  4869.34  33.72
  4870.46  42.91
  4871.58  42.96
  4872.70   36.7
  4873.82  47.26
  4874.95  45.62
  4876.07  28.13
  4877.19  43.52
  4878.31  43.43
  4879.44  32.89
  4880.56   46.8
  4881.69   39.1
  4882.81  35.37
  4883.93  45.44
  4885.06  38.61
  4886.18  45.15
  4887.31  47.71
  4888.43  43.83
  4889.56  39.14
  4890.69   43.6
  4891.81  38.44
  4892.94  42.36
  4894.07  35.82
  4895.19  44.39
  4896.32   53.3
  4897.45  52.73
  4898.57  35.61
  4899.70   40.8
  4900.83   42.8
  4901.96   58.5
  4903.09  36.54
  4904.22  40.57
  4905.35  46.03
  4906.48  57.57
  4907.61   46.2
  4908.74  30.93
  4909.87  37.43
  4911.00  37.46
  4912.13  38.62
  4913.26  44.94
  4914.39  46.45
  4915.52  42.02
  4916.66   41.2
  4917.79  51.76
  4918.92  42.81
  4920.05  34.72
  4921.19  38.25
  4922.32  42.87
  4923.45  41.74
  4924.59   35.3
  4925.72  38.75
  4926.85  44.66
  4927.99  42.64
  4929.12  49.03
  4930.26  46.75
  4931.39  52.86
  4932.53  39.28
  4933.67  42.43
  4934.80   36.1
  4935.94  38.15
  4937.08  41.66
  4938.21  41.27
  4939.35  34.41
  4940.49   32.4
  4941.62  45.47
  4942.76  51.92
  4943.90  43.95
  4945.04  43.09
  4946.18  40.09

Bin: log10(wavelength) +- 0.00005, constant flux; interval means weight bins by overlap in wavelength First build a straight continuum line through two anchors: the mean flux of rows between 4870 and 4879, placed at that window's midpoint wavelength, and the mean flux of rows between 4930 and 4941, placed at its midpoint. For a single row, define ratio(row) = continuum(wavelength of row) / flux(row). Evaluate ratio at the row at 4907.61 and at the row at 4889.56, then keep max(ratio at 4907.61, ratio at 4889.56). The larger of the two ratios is 1.05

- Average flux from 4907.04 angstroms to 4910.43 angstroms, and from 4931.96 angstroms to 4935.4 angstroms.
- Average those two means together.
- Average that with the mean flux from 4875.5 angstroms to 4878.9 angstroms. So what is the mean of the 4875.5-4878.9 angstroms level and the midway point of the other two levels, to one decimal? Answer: 38.5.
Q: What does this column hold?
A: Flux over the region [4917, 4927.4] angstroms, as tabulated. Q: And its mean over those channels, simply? 41.2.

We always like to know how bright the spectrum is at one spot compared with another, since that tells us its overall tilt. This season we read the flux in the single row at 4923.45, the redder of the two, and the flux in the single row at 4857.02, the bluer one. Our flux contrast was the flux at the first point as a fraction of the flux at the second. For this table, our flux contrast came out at 1.25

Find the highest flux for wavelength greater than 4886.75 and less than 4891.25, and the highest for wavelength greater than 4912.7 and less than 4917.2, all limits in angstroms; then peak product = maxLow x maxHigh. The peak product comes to 2216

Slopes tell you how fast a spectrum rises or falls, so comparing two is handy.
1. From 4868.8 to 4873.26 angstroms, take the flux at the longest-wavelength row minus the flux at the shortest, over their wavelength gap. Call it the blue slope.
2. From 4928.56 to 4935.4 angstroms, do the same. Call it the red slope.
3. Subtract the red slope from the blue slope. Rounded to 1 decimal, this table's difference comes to 3.2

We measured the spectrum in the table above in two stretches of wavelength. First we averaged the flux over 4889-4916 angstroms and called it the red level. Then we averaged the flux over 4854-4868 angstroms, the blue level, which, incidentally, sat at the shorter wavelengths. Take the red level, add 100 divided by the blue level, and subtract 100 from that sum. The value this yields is -54.5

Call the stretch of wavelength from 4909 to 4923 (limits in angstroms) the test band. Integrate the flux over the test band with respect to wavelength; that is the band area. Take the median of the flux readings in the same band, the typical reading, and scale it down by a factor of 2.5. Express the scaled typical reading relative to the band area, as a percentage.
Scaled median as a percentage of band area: 2.9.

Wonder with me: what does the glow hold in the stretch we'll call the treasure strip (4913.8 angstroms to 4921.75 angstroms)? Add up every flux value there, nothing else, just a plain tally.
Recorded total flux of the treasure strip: 297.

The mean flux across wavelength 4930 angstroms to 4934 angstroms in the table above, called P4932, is 45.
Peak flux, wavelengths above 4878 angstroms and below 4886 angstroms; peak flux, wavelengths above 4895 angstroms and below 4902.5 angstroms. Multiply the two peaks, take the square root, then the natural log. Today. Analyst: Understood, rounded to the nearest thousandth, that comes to 3.957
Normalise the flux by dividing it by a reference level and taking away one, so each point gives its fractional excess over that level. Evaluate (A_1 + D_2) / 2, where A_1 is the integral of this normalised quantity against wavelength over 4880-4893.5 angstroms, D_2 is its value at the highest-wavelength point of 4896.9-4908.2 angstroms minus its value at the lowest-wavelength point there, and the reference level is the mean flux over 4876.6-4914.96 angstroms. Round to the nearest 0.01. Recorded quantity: -0.17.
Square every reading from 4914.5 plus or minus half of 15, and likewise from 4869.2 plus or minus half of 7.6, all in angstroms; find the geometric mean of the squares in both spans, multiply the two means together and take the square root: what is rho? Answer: 1574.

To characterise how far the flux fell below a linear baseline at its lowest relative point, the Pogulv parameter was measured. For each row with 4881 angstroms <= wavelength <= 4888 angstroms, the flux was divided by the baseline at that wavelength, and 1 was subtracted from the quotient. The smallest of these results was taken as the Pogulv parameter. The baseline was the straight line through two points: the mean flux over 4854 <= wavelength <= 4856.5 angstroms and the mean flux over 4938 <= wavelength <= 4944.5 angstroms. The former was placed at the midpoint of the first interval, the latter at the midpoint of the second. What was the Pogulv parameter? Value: -0.17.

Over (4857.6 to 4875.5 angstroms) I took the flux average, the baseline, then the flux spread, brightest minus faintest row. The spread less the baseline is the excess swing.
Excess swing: -13.6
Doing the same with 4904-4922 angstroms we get -15.7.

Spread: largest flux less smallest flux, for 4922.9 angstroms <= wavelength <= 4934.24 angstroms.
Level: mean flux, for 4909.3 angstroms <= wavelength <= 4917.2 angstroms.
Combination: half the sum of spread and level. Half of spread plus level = 29.4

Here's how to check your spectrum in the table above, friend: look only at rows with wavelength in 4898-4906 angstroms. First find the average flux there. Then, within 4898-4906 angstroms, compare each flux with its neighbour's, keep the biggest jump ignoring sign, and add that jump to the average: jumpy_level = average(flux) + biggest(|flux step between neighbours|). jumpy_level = 65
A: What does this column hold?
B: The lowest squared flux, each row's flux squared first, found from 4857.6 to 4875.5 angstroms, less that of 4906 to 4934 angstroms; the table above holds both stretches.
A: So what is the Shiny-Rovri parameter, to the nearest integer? 180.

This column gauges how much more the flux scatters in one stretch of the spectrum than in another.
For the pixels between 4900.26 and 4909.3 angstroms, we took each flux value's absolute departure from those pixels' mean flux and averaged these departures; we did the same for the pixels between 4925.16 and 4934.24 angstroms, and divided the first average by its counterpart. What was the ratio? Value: 1.90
